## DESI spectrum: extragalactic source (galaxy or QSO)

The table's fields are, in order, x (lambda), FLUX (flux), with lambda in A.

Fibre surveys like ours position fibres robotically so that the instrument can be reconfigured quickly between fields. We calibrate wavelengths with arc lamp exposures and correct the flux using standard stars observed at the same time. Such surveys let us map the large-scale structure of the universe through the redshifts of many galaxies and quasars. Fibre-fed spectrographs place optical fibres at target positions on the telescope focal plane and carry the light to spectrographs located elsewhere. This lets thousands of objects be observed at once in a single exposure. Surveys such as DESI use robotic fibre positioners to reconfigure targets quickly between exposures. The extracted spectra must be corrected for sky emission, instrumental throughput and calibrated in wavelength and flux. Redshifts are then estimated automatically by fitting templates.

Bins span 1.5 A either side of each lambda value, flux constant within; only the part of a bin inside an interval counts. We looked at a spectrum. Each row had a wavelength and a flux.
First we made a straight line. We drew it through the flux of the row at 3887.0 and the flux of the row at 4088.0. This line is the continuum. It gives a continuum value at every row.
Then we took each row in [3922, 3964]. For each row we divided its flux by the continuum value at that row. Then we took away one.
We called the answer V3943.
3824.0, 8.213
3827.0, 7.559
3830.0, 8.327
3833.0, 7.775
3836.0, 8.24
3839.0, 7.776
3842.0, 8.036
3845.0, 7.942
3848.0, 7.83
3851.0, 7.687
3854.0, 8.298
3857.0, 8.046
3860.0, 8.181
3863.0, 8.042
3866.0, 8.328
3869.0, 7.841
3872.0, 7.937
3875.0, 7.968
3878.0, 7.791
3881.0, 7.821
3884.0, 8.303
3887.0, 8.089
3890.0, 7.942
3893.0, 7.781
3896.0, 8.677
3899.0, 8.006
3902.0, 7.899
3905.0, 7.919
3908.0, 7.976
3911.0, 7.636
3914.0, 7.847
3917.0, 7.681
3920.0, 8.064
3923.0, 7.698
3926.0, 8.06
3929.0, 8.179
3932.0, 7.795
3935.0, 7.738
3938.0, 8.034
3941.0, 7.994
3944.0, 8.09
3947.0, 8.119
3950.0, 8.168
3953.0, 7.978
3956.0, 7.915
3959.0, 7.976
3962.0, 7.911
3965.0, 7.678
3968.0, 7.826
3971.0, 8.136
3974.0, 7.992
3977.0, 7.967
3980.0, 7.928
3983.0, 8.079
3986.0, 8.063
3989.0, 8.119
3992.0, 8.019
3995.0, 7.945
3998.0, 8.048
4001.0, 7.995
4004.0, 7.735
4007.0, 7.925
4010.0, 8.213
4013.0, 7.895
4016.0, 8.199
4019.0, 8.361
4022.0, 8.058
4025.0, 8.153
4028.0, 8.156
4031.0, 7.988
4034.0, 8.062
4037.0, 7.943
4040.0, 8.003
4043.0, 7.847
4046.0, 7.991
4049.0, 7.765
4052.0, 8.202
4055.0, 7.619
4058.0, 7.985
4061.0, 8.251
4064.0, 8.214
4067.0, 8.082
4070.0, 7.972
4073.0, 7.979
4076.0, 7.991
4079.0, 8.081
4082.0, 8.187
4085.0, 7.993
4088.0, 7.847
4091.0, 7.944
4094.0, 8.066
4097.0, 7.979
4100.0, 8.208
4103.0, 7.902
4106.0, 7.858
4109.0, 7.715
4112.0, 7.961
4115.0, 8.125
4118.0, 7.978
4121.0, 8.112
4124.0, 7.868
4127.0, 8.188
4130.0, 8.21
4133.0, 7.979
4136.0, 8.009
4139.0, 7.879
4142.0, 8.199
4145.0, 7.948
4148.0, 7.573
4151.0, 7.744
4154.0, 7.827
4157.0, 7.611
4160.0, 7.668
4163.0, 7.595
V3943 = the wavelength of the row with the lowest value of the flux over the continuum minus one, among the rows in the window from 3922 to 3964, 3923.0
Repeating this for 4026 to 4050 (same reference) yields 4049.0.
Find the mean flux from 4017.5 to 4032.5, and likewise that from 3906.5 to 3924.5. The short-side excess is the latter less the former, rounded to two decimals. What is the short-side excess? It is -0.33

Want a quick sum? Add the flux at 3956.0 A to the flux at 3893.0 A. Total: 15.7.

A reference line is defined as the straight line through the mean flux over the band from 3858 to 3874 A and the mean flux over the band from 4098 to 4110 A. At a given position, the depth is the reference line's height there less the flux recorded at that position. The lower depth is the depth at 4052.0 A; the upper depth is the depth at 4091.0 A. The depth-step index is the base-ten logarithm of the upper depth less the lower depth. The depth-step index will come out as -0.63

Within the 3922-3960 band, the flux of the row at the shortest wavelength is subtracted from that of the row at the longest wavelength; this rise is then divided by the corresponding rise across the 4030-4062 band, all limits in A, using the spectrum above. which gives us 1.1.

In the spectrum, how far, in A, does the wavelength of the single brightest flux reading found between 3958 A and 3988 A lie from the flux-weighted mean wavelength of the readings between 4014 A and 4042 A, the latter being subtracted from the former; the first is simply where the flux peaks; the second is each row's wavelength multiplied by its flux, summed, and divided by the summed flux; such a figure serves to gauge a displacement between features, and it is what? -56.9 A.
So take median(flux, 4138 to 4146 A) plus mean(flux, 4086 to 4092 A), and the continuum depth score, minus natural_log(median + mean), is -2.763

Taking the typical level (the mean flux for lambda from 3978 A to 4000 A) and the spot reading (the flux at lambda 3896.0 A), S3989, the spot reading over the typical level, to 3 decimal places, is 1.081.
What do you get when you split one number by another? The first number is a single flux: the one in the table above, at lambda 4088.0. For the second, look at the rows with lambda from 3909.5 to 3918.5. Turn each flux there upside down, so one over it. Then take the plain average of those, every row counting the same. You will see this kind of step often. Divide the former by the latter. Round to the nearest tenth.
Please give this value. 60.6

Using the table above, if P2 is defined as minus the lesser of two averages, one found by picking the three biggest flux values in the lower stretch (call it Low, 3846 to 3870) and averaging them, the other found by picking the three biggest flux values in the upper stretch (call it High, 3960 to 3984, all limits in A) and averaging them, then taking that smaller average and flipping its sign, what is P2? -8.07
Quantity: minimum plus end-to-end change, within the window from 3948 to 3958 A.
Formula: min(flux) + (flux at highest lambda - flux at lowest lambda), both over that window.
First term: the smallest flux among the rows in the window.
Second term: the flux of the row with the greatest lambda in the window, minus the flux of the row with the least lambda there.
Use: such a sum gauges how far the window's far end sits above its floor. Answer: 7.66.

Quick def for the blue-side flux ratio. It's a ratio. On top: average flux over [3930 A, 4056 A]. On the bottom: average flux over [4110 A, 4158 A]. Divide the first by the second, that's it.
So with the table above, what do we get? 1.01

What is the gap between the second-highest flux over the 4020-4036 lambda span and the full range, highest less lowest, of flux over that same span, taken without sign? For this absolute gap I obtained 8.0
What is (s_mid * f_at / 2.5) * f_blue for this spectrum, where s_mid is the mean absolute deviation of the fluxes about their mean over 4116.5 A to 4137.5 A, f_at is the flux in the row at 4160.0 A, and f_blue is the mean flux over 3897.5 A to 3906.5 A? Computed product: 2.5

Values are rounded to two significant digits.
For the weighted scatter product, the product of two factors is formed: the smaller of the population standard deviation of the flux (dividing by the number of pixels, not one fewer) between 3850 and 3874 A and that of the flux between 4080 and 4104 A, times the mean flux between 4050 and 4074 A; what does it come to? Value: 0.97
